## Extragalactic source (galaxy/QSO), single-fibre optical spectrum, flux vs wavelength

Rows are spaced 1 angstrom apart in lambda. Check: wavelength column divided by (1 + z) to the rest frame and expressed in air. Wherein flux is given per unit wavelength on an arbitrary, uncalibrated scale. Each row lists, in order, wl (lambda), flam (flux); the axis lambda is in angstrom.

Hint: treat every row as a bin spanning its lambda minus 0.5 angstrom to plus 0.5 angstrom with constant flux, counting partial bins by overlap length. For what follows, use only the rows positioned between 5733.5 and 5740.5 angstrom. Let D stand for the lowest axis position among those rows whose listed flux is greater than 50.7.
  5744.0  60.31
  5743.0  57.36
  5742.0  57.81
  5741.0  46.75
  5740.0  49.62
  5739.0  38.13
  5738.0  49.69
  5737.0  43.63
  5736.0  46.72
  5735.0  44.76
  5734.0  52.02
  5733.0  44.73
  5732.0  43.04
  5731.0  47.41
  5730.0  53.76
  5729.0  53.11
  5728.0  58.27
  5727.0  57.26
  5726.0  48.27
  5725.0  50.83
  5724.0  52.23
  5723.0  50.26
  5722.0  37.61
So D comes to 5734.0 angstrom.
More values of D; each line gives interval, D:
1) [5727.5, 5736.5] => 5728.0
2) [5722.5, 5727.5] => 5724.0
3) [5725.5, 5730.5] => 5727.0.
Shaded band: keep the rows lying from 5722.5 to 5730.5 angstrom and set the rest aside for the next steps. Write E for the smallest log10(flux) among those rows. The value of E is 1.68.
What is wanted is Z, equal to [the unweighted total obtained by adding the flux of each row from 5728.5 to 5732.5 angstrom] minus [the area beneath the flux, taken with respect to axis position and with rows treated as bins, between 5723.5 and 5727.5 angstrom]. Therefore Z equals -11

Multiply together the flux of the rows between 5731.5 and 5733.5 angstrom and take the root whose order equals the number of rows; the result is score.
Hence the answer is 43.9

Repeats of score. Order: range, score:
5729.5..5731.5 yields 50.5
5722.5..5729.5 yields 52.8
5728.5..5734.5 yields 48.8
